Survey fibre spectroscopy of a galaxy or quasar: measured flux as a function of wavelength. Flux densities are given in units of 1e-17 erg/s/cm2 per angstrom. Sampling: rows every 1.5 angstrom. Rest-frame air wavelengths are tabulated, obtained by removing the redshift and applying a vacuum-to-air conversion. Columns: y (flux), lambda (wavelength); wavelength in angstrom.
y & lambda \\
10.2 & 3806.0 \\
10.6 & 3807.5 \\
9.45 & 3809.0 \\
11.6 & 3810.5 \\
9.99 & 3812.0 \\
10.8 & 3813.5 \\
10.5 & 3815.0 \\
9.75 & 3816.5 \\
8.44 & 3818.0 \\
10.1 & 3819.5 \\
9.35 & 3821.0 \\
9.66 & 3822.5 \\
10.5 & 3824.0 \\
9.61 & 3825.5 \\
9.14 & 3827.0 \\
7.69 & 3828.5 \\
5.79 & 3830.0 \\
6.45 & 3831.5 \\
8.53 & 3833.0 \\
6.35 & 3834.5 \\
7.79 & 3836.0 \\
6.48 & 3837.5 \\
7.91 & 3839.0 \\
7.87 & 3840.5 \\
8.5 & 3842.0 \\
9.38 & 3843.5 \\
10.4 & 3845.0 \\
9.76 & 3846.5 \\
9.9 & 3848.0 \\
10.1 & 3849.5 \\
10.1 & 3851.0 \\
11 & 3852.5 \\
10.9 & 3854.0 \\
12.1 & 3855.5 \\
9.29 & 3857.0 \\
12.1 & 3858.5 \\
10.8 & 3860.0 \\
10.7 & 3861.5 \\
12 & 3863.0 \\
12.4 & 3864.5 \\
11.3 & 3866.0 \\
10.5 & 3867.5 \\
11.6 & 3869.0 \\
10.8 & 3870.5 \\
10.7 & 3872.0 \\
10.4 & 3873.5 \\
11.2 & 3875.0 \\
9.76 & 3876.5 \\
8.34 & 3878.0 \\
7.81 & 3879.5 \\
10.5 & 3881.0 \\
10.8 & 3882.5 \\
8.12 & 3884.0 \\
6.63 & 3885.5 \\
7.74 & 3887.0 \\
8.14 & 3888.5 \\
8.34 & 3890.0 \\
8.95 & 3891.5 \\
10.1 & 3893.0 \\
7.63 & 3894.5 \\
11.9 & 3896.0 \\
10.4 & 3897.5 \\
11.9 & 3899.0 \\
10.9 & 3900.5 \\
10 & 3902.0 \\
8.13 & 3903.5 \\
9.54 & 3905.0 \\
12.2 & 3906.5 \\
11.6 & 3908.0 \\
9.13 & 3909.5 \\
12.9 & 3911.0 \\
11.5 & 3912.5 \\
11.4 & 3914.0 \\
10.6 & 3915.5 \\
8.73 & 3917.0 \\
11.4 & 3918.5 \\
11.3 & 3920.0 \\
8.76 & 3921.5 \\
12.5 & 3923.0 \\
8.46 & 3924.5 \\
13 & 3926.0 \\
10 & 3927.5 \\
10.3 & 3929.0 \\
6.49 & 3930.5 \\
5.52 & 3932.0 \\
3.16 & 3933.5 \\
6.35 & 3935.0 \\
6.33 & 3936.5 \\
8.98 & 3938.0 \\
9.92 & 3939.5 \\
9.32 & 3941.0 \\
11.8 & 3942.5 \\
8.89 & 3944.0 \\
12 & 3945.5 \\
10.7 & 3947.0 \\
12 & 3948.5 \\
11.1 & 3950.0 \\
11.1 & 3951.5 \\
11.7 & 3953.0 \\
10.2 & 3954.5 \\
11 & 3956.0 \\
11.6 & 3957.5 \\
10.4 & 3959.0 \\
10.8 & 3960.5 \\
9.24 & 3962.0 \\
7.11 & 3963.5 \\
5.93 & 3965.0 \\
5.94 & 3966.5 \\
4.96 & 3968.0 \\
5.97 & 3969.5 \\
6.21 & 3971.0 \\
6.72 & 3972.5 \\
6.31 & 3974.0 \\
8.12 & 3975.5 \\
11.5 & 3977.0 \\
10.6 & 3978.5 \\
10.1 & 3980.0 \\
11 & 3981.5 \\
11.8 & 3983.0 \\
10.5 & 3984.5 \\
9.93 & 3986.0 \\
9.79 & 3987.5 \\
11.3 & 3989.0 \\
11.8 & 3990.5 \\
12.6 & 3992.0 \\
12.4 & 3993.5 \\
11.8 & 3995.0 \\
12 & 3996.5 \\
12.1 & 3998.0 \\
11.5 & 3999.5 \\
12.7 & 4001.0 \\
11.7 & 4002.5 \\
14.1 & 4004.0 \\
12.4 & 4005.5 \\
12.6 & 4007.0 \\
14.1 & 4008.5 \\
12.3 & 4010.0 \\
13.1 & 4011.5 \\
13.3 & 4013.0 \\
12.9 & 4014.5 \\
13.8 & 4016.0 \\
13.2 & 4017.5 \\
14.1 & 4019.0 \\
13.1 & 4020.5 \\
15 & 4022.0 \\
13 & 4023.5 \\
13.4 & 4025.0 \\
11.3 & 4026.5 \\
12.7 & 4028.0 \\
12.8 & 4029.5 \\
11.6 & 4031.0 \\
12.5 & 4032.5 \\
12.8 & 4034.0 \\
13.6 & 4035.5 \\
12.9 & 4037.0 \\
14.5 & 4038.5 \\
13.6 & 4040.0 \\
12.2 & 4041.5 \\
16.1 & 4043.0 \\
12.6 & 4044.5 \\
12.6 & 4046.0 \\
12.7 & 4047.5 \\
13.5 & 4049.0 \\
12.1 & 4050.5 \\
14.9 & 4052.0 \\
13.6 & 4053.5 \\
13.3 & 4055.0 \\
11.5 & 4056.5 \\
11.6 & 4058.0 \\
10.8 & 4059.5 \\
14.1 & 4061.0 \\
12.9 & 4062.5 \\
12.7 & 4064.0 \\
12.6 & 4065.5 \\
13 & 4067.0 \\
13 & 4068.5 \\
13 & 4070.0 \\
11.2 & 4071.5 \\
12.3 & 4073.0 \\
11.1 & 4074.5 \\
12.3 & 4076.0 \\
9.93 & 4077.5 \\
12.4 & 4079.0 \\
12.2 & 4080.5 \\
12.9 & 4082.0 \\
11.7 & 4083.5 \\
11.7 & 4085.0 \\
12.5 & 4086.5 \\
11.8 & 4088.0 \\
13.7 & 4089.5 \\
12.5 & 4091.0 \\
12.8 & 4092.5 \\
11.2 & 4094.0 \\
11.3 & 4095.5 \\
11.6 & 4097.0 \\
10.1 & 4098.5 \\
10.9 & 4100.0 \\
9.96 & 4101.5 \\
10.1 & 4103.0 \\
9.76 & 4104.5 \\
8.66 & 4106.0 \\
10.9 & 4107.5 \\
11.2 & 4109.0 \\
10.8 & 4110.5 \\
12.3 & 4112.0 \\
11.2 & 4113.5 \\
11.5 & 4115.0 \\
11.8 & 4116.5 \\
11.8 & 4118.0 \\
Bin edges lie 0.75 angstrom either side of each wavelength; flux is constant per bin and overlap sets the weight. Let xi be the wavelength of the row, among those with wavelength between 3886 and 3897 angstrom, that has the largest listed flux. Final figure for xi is 3896.0 angstrom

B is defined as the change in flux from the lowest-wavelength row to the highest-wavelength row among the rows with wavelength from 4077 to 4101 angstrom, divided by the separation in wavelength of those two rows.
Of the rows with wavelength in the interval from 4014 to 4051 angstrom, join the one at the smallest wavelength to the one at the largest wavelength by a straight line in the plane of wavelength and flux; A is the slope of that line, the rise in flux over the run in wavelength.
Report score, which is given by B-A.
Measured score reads 0.07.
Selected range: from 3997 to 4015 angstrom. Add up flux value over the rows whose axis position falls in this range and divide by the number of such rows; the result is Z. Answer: 12.7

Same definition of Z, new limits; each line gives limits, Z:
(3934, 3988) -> 9.3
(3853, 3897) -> 10.1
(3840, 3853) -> 9.7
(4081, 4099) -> 12.0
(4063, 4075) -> 12.4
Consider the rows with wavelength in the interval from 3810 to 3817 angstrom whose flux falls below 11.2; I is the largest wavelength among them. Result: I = 3816.5 angstrom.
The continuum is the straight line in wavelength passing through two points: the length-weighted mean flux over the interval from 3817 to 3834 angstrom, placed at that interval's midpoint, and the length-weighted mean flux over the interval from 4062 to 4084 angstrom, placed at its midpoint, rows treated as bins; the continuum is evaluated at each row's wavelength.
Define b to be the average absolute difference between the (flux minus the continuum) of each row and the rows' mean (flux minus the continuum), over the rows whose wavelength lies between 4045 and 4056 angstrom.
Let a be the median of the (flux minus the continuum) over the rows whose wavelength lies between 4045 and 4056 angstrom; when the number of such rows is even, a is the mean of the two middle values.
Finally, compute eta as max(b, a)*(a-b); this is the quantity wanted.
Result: 1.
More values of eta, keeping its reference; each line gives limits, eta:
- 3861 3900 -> -1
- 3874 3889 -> -4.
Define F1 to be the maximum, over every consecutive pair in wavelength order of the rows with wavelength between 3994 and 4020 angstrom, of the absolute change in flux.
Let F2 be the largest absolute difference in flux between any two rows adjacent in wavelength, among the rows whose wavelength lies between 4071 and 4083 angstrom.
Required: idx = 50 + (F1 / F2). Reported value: 51.0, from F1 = 2.40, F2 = 2.5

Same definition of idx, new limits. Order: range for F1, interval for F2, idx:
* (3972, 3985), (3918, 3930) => 50.7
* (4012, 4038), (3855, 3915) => 50.5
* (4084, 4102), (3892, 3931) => 50.4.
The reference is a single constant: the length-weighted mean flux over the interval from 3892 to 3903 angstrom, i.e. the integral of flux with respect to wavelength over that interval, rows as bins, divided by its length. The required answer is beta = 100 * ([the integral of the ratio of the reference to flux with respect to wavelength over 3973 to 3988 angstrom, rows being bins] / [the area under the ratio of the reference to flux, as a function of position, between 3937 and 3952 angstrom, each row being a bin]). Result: 108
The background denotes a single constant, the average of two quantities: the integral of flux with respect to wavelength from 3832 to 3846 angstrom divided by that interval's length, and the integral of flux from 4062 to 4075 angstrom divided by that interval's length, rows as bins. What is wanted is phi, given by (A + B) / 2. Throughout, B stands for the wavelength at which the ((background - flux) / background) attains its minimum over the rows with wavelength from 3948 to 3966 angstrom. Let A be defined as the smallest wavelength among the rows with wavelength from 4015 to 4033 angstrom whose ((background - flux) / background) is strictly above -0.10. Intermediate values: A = 4026.5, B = 3948.5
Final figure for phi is 3987.5 angstrom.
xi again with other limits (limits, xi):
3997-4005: 4004.0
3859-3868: 3864.5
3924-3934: 3926.0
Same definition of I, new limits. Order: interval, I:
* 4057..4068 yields 4059.5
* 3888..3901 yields 3900.5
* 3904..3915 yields 3909.5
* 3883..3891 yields 3890.0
